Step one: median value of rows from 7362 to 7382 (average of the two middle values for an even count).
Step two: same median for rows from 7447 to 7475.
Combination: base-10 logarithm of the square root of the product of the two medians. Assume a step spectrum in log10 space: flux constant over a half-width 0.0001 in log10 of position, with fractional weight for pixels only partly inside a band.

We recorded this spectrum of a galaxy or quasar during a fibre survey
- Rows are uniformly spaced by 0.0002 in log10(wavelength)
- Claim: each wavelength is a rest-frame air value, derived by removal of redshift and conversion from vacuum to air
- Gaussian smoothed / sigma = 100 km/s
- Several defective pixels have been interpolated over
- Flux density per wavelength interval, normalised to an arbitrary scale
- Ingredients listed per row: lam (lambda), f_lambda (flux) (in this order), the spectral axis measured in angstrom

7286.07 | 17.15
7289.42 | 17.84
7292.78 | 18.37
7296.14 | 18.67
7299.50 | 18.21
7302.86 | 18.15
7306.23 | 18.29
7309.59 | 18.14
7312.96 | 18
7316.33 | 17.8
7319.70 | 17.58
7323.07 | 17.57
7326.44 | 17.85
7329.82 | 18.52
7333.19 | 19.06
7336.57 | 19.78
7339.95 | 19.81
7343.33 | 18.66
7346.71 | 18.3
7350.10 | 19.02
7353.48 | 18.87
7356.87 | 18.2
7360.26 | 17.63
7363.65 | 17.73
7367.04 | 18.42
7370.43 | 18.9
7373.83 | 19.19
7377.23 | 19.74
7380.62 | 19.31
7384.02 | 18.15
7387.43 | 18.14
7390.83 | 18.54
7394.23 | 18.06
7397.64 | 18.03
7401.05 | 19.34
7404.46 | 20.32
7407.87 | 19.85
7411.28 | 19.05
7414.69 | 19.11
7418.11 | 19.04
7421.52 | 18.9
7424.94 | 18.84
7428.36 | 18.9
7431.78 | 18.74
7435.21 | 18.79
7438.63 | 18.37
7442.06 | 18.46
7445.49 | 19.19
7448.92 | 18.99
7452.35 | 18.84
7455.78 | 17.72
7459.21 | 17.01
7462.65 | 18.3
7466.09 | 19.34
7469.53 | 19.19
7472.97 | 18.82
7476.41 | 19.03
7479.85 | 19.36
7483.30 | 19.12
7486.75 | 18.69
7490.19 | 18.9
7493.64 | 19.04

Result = 1.28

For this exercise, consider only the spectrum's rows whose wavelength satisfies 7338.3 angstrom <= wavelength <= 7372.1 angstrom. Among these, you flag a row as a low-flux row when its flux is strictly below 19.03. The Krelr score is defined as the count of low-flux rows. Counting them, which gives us 9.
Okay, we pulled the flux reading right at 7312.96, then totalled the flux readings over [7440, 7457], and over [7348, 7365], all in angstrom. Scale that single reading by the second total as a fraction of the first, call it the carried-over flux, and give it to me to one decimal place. 17.7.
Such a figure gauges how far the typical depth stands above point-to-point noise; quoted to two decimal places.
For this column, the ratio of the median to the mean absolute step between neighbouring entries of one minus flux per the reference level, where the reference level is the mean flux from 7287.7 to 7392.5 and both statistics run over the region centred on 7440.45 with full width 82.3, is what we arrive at -1.14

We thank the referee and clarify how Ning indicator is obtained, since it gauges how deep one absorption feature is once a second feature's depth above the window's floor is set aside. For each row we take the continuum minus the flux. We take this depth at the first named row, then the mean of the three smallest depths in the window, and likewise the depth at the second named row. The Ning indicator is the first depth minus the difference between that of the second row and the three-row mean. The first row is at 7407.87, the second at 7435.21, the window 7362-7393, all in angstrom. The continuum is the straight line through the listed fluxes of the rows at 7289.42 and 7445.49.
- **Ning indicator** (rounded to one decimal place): -2.1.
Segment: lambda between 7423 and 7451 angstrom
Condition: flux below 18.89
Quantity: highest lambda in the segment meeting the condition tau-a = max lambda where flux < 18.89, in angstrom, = 7442.06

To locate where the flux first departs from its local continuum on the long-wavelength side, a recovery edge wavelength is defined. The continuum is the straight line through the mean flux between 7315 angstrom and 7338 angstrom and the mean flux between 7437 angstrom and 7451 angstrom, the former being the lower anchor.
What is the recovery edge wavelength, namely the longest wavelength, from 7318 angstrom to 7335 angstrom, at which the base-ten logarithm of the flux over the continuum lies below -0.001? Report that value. 7326.44 angstrom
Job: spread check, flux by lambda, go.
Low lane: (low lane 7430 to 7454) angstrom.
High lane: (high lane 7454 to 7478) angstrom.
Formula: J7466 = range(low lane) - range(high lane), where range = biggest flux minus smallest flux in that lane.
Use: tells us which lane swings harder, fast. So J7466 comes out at -1.5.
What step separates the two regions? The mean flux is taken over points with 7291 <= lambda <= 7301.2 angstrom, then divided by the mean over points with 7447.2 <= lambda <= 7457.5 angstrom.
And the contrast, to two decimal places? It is 0.99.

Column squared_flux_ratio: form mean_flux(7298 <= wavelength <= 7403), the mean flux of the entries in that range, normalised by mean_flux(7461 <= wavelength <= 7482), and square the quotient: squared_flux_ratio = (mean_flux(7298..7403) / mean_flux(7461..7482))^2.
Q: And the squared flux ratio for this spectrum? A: 0.95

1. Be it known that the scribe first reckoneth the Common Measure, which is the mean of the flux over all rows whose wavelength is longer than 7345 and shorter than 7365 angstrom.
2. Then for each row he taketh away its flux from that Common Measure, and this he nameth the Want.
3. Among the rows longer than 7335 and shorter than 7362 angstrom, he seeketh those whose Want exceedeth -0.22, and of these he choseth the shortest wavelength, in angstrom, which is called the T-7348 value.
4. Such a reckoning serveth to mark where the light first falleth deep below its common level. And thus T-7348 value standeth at 7346.71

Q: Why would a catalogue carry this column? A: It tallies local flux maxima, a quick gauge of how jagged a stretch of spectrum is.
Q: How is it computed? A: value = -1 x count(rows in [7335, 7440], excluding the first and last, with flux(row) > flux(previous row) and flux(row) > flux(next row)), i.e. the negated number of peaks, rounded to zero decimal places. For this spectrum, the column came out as -8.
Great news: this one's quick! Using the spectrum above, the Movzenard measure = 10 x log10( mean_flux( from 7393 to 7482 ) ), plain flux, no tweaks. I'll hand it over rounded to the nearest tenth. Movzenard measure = 12.7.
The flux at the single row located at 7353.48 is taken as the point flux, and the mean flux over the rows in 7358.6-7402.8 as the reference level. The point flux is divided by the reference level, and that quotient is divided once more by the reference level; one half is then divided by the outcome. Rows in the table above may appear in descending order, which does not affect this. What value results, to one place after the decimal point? 9.1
